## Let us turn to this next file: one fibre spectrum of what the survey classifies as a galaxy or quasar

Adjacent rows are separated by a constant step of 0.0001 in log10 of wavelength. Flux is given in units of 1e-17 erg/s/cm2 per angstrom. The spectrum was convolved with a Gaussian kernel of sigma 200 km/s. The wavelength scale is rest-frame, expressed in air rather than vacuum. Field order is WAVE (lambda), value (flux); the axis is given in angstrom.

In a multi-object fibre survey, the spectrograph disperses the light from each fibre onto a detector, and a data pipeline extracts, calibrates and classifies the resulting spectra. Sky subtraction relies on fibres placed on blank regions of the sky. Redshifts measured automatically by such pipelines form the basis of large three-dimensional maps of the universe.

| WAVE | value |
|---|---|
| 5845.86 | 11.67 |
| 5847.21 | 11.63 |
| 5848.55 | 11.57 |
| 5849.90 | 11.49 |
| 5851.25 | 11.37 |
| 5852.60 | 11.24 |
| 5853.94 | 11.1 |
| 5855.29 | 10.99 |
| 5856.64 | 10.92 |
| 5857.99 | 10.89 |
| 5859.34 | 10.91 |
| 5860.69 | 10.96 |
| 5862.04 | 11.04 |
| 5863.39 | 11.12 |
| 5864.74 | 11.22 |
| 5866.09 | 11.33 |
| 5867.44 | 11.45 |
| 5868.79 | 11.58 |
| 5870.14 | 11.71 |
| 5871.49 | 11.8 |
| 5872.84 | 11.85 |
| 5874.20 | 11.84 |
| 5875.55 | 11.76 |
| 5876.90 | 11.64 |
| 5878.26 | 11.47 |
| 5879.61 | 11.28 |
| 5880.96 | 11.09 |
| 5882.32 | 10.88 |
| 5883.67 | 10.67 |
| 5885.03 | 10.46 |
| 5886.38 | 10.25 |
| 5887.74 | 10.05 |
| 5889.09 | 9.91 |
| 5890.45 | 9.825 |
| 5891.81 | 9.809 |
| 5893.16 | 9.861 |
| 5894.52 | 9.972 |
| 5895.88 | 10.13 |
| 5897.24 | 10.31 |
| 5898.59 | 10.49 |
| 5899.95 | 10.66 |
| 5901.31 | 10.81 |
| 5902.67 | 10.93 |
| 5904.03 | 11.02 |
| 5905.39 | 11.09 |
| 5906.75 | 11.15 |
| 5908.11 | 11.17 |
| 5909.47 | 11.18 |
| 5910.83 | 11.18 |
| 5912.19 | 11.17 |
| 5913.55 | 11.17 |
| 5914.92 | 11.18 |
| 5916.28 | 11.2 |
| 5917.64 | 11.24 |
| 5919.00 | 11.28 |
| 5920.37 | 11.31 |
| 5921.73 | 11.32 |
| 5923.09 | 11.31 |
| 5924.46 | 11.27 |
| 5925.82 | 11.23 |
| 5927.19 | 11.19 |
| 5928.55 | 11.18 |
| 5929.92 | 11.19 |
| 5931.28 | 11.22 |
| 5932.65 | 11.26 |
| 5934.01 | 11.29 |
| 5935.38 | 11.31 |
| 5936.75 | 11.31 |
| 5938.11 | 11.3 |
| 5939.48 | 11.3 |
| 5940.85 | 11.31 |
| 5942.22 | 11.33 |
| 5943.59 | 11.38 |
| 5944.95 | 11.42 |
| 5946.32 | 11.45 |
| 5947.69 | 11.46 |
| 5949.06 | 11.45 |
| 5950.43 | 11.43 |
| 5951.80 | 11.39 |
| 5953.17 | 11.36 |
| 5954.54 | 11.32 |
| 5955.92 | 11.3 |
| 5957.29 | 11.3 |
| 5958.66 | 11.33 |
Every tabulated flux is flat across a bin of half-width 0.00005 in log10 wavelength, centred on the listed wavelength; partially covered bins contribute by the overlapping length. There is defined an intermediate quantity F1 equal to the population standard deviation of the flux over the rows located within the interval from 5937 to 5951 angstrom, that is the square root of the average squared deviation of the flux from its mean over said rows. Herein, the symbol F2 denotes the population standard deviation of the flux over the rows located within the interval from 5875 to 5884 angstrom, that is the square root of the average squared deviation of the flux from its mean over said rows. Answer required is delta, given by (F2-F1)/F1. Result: 4.8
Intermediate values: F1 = 0.06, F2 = 0.4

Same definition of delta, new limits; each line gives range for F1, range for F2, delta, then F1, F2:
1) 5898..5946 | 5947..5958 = -0.7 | 0.19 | 0.1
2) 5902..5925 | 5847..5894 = 5.0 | 0.10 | 0.6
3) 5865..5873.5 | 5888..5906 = 1.5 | 0.19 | 0.5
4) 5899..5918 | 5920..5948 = -0.5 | 0.16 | 0.1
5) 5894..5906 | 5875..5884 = 0.0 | 0.38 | 0.4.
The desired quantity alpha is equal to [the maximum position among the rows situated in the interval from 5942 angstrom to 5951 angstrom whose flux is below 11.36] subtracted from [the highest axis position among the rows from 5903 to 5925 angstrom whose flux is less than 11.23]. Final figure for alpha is -25.9 angstrom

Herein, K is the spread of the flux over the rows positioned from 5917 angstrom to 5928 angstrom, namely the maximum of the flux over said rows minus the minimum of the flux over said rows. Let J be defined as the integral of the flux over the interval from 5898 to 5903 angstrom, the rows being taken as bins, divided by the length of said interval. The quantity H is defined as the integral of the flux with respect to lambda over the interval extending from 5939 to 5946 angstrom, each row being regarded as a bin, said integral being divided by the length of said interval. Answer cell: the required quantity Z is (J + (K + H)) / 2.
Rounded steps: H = 11.4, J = 10.7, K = 0.1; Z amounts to 11.1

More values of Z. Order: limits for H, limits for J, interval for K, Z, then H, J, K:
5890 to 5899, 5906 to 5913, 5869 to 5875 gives 10.7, 10.1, 11.2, 0.1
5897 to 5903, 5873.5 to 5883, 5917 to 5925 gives 11.1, 10.7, 11.4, 0.1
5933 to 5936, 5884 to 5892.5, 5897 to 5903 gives 11.0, 11.3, 10.1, 0.6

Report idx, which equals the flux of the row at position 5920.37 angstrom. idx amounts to 11.31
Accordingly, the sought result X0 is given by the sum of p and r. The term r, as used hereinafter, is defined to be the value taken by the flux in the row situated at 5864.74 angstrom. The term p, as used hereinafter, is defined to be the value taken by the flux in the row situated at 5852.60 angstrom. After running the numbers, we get 22.5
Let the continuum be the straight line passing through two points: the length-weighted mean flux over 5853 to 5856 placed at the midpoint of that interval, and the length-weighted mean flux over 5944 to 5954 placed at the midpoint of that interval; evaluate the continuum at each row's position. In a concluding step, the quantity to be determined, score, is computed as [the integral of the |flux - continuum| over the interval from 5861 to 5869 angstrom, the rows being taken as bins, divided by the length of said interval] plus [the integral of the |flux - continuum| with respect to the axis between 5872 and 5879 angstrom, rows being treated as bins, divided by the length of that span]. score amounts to 0.73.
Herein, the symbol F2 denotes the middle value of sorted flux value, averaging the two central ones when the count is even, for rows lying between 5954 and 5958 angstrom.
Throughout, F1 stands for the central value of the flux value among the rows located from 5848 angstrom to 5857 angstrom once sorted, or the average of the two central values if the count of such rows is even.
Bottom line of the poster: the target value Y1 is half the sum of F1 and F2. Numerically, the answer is 11.3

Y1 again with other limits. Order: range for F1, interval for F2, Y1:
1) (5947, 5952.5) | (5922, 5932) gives 11.3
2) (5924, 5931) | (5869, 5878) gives 11.5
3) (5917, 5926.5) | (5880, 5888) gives 10.9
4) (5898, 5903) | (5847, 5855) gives 11.1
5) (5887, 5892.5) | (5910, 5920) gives 10.5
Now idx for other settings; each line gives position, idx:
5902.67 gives 10.93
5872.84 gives 11.85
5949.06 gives 11.45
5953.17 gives 11.36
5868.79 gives 11.58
